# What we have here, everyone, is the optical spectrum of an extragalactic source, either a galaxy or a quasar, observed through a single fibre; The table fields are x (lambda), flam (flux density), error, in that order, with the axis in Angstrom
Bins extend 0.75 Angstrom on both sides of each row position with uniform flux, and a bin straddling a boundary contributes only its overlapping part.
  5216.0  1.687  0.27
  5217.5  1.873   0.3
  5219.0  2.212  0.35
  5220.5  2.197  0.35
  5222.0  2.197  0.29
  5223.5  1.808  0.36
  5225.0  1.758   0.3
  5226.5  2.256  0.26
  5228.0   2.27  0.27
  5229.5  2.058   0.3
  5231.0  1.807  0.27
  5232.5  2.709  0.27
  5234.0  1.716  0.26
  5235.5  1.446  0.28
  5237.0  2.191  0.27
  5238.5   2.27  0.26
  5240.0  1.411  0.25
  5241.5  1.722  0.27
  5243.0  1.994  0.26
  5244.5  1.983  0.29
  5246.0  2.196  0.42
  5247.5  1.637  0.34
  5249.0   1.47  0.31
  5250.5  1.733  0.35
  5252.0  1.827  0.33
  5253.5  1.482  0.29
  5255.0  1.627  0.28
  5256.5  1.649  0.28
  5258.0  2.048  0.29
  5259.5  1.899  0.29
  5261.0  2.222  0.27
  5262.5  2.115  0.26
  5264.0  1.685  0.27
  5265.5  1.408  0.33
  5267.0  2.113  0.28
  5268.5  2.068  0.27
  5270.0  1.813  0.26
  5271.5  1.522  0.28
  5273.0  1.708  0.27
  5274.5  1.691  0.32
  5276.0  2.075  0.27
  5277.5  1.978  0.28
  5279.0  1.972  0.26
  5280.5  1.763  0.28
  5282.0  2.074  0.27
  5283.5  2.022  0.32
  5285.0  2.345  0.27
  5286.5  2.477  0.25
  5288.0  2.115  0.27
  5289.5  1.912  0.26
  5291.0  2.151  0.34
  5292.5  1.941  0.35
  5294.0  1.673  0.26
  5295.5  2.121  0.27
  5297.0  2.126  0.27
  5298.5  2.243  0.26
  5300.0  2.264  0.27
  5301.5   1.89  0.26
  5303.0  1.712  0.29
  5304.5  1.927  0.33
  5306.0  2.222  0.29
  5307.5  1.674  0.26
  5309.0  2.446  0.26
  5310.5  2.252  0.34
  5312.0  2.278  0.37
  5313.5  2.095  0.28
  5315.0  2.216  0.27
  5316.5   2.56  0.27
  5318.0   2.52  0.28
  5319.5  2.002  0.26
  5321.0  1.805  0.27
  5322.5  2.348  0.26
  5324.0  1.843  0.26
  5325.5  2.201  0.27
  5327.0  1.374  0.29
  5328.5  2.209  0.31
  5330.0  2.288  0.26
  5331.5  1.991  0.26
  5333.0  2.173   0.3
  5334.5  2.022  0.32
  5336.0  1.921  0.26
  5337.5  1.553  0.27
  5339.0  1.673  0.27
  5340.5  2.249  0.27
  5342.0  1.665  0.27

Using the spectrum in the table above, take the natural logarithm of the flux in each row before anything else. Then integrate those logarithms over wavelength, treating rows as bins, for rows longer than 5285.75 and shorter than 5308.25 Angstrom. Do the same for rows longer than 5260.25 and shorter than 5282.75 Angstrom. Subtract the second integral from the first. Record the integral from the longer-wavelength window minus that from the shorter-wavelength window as 1.8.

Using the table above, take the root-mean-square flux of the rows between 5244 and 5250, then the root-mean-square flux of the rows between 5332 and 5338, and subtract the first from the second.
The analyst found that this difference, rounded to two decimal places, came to 0.09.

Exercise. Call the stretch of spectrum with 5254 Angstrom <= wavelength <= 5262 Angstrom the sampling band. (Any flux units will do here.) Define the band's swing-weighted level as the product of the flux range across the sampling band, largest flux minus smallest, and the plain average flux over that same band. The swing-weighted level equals 1.12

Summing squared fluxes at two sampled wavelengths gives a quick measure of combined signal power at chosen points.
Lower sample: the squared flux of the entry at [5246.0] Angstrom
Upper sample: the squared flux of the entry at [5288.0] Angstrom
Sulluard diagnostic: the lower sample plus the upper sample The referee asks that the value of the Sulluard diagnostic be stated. 9.3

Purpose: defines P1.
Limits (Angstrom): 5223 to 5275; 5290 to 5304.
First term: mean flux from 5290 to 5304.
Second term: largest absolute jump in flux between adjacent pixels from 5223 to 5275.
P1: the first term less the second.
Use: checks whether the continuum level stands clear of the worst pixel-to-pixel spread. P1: 1.02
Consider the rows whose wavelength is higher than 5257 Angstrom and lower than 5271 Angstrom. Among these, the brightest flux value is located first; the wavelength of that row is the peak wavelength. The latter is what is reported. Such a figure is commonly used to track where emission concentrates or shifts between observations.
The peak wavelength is 5261.0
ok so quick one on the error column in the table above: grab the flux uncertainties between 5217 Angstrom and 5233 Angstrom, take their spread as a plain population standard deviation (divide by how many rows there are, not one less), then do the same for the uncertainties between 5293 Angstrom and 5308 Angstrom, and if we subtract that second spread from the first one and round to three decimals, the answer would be 0.013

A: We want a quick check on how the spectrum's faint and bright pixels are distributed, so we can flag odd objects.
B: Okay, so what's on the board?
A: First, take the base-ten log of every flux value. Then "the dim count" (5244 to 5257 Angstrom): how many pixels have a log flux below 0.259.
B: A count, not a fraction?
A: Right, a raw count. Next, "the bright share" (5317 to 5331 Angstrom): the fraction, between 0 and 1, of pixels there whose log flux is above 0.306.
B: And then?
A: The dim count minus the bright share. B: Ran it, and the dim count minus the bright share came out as 5.4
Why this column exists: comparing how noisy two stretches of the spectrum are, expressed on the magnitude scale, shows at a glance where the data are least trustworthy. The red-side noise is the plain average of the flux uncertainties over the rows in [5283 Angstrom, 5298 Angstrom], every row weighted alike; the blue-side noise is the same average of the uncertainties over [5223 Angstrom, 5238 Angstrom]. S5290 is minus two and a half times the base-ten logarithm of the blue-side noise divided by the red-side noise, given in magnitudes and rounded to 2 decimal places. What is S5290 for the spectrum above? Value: 0.01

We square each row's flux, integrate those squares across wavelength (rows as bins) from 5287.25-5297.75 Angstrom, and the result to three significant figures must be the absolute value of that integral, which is 42.5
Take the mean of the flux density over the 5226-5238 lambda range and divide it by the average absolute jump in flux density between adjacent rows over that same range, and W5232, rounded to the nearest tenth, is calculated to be 4.3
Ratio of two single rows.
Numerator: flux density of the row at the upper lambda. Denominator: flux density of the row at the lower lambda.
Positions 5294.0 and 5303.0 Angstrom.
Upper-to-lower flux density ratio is 1.02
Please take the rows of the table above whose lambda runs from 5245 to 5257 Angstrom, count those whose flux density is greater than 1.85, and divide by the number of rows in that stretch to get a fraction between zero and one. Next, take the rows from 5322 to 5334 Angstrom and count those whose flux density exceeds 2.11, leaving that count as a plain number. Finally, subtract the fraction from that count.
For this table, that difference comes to 4.9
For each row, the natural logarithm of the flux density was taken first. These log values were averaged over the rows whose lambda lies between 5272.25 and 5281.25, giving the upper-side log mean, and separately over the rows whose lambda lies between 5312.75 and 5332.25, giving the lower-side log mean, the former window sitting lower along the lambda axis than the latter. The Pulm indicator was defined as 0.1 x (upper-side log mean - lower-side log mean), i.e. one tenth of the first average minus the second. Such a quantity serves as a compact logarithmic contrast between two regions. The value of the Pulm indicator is -0.012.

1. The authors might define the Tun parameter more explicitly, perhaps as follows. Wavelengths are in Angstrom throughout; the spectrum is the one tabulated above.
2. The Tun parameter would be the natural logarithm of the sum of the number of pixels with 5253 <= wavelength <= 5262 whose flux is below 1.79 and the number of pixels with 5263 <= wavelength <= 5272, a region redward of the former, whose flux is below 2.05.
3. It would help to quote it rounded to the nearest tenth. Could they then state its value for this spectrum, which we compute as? 1.9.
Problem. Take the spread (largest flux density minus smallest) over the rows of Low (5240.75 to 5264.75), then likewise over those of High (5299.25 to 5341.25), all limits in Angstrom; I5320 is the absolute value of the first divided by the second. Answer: 0.63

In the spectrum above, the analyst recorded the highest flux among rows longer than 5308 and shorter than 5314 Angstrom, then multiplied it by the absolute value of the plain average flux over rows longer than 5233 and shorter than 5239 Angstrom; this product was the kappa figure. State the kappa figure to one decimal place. 4.7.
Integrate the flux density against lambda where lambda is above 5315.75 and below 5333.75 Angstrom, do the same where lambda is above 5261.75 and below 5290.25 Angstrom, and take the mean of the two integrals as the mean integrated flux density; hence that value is 47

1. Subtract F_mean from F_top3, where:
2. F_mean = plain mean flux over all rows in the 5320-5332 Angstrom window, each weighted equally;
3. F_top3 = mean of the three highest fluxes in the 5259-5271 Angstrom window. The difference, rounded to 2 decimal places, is 0.14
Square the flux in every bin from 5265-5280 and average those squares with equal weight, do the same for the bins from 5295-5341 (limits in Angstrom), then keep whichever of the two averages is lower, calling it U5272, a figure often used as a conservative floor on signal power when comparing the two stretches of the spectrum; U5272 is 3.4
